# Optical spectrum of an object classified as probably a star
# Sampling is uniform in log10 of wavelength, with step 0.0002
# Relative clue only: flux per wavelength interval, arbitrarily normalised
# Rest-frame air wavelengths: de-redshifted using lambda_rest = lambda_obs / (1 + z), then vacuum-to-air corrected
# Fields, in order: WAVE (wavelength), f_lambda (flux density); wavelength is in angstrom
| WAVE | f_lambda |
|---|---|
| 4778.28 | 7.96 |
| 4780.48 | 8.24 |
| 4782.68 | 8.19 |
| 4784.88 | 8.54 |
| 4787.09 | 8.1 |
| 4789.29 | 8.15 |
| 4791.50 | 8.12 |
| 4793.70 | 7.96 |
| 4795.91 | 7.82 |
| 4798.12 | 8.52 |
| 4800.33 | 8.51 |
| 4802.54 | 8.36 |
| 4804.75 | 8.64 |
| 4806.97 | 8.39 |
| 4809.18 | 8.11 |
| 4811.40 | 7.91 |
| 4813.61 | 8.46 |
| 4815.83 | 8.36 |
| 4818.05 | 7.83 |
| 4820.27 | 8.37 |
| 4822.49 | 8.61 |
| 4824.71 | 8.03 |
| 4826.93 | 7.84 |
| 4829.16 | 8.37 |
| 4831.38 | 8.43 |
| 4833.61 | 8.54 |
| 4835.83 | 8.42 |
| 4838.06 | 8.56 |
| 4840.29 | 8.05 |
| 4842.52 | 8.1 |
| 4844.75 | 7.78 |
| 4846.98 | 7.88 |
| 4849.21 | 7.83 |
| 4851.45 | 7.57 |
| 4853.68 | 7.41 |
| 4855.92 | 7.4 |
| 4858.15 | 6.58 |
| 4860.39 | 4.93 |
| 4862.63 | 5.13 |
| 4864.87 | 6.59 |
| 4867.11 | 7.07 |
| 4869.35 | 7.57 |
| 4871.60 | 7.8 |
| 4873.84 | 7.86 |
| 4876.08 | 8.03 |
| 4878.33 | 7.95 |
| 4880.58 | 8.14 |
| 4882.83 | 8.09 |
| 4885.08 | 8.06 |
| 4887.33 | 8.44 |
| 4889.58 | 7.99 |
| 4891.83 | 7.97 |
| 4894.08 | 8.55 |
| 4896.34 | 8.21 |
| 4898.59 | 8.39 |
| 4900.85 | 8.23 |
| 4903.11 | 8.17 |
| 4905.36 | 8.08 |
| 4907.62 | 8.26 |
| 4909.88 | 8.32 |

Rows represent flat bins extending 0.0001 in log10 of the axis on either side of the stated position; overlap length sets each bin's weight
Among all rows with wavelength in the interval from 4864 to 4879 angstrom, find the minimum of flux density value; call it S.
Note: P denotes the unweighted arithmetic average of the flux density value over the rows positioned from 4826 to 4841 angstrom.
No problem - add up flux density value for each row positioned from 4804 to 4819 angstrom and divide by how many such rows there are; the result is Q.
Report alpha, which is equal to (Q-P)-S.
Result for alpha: -6.66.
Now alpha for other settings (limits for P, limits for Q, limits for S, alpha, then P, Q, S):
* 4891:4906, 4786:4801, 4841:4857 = -7.46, 8.23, 8.17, 7.4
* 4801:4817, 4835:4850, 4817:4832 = -8.06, 8.32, 8.09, 7.83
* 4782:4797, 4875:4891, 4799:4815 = -7.94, 8.13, 8.10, 7.91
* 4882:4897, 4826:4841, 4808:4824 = -7.70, 8.19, 8.32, 7.83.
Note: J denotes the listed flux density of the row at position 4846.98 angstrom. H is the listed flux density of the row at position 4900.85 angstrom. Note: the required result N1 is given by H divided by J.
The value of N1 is 1.04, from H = 8.23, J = 7.88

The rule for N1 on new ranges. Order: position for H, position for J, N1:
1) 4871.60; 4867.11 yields 1.10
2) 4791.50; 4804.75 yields 0.94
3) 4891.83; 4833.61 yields 0.93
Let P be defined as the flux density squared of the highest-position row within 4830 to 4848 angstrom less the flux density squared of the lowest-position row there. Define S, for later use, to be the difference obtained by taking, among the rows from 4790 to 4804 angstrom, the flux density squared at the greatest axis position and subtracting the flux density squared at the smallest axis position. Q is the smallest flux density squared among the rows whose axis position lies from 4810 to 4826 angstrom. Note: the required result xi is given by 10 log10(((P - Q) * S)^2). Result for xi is 49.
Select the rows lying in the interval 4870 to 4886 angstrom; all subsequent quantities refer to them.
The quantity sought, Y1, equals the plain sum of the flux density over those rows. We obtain 55.9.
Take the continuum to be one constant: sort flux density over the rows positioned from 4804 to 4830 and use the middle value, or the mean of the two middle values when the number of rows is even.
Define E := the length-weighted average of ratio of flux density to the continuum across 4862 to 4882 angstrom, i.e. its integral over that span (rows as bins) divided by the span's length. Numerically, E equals 0.886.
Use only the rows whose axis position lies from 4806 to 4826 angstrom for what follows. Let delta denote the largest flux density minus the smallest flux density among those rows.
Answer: 0.8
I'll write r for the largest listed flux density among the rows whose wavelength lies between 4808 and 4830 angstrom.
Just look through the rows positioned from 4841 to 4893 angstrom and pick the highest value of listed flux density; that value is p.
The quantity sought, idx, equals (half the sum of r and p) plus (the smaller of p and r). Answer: 17.0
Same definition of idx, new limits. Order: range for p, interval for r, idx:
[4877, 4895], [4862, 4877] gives 16.3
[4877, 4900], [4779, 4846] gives 17.1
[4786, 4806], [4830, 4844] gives 17.2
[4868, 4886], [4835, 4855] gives 16.5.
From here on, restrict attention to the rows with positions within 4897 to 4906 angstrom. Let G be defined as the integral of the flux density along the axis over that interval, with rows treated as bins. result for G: 74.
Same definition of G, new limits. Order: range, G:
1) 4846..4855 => 69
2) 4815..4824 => 75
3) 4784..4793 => 74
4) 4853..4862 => 58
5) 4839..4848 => 72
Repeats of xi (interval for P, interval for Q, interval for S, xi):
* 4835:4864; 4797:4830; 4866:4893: 63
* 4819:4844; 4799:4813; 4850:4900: 59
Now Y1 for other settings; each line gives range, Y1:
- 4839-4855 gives 54.6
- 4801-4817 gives 58.2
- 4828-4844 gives 58.5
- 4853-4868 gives 45.1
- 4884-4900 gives 57.6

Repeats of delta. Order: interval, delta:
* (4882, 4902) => 0.6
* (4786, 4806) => 0.8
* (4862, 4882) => 3.0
